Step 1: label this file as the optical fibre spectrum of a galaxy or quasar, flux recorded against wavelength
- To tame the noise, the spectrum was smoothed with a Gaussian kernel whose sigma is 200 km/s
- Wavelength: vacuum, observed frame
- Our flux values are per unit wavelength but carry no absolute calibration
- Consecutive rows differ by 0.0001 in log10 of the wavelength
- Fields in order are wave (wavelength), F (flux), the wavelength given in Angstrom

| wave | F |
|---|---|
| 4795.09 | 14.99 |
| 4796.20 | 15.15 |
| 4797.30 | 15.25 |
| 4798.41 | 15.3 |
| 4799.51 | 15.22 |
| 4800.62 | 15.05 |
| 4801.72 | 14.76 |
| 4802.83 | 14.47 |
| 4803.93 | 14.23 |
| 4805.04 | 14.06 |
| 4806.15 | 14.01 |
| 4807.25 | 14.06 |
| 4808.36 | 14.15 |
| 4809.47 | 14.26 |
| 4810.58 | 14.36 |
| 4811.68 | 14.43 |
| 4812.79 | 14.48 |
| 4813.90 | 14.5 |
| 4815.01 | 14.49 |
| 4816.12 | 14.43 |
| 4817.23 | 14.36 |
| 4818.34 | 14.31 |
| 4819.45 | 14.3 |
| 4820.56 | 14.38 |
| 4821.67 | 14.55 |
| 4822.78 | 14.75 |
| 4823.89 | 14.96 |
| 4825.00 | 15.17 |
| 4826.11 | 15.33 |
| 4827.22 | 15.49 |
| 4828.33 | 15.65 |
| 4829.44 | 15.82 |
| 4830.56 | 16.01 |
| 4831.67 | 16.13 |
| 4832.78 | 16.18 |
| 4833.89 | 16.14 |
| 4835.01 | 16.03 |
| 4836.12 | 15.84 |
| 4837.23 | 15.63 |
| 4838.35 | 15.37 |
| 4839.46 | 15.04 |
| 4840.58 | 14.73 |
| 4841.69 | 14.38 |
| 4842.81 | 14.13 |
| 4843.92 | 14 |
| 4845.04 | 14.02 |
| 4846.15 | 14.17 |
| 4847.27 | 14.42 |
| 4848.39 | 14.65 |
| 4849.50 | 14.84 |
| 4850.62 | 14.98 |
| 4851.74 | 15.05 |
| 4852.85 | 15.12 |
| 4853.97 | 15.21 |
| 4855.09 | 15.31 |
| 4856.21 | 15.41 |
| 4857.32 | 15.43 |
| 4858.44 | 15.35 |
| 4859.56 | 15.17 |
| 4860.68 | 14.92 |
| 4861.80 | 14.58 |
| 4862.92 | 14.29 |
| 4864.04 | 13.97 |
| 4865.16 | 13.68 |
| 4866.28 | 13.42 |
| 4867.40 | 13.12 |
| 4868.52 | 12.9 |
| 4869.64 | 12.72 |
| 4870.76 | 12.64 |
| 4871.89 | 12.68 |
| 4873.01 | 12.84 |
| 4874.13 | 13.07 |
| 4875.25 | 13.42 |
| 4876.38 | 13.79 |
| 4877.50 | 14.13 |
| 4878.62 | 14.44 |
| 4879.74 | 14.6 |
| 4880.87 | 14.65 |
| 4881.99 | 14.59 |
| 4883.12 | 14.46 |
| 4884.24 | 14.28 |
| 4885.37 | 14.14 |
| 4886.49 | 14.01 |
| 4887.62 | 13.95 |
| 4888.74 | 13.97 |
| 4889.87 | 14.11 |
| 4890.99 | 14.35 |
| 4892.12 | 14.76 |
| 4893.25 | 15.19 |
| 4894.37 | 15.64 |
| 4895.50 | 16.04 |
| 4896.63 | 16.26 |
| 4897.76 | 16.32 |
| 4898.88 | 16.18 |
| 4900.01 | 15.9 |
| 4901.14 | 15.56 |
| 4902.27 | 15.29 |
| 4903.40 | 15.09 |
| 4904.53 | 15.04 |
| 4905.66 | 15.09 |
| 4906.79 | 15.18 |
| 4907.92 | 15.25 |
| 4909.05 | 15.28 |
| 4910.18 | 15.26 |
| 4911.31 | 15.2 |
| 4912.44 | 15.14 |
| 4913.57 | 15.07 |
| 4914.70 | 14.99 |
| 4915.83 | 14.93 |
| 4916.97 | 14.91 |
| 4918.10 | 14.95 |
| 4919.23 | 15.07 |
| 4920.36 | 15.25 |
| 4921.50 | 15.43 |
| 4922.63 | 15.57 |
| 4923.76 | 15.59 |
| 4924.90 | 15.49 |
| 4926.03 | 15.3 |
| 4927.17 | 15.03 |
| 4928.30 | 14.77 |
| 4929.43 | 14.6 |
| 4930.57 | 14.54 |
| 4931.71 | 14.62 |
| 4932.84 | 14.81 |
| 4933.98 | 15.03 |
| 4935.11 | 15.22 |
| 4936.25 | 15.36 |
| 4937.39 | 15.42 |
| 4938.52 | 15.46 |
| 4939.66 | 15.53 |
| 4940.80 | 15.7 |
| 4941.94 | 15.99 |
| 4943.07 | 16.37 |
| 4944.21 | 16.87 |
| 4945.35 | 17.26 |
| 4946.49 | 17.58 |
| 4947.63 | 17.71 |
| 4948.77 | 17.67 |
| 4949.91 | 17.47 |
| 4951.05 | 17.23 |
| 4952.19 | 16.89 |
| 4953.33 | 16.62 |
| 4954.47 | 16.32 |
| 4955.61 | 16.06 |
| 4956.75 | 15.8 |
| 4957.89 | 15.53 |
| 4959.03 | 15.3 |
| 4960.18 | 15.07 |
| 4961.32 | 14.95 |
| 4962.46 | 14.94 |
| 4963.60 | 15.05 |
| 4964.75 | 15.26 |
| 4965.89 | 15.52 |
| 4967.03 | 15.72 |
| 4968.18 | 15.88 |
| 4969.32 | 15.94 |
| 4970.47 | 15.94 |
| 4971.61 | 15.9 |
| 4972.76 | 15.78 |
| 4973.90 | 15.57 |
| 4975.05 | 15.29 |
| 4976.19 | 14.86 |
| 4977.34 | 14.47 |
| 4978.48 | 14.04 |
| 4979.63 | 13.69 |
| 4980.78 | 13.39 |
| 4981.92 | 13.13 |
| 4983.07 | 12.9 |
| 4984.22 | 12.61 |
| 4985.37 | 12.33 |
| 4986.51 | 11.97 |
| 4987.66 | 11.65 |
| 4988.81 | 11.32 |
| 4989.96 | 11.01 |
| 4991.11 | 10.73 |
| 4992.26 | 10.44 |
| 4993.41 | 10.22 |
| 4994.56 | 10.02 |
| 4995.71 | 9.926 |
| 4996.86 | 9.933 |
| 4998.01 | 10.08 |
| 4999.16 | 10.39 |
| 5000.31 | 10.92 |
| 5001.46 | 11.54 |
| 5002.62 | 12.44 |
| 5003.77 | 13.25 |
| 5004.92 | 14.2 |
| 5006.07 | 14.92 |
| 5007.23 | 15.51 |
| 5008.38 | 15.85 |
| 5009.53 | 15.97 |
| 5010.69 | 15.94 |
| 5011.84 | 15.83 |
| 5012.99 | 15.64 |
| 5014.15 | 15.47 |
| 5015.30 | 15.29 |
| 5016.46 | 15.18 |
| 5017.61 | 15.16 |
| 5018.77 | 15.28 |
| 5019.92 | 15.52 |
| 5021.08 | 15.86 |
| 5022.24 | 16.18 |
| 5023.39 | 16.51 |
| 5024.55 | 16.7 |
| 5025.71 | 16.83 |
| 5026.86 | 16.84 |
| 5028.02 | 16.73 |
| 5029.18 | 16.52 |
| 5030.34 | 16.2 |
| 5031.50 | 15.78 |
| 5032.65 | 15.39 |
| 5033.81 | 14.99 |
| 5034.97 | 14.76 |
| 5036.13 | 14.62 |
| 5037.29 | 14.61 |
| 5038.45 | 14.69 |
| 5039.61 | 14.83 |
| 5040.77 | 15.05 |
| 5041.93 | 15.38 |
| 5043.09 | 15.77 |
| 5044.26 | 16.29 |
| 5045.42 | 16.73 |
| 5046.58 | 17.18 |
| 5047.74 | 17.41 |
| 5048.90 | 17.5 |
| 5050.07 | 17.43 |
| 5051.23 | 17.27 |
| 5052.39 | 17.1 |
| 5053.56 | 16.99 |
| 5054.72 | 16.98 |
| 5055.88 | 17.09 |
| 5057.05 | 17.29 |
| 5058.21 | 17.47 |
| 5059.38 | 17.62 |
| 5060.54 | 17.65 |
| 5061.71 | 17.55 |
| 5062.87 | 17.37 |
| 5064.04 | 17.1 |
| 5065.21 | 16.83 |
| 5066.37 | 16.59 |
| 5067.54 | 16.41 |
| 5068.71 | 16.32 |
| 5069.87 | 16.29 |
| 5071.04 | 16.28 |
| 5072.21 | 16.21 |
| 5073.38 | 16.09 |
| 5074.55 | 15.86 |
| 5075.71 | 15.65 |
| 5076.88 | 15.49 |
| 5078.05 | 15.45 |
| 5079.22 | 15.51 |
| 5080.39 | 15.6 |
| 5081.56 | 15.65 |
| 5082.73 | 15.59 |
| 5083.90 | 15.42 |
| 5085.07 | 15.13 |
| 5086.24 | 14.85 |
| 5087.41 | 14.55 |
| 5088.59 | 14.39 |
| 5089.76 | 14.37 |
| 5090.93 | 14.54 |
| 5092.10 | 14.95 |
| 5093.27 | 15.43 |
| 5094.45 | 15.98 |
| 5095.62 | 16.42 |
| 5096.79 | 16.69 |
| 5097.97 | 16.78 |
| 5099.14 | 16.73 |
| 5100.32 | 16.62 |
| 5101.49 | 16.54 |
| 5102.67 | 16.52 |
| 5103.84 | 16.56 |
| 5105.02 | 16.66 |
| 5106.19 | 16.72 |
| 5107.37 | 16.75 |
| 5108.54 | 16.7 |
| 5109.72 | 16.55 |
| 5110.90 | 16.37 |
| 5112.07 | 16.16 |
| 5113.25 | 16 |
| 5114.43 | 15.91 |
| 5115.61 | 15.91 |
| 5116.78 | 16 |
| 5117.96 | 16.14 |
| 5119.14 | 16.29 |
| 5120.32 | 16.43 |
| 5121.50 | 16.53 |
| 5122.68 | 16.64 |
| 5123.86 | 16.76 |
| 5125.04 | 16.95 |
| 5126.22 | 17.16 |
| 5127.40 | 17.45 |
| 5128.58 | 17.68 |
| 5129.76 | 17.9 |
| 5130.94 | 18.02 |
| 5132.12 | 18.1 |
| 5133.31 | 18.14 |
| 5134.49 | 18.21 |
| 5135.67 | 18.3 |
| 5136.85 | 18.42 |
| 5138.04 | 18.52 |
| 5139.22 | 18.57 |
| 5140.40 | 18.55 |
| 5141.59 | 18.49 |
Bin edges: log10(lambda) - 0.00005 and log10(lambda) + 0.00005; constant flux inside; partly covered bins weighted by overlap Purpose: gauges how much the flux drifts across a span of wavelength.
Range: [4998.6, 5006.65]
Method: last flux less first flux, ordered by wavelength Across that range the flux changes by 4.5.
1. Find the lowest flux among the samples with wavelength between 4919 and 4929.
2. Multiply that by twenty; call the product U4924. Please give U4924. 295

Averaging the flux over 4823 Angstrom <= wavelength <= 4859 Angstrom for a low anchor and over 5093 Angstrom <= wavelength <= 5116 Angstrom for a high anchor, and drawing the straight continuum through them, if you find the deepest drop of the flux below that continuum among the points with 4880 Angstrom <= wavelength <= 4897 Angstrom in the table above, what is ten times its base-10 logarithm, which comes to 1.6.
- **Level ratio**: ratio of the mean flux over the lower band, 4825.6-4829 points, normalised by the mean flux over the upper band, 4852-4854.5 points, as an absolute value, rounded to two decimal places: 1.02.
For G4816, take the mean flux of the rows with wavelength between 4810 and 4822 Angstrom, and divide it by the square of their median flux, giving 0.069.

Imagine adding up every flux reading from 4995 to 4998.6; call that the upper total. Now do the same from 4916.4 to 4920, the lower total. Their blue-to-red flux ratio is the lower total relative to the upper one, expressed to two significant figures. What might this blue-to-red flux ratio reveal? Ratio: 1.5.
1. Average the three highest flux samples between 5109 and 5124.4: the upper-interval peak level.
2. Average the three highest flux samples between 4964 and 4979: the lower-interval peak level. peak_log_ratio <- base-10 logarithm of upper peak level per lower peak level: 0.019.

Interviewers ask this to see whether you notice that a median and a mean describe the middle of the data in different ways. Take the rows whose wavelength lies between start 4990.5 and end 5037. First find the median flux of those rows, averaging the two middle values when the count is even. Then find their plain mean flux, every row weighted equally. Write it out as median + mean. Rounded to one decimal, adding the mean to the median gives 29.5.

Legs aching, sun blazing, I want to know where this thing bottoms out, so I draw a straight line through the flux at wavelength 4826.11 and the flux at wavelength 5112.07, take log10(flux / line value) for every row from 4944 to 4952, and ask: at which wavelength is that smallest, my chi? 4944.21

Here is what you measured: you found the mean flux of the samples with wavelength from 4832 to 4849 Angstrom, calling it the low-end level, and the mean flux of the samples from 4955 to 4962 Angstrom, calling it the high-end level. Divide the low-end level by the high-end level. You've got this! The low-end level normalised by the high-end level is 0.97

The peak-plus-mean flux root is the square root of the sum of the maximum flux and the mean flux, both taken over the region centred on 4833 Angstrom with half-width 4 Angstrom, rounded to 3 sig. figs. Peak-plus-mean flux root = 5.67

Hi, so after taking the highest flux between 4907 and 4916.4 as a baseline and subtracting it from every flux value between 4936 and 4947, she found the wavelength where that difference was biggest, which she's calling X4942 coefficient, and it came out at 4946.49 Angstrom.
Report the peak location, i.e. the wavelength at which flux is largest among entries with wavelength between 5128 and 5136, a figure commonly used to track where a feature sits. 5135.67 Angstrom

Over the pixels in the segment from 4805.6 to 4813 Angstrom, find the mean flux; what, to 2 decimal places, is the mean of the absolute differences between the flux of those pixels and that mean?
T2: 0.15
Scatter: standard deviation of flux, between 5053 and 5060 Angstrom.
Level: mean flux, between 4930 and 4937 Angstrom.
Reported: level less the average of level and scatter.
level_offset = 7.3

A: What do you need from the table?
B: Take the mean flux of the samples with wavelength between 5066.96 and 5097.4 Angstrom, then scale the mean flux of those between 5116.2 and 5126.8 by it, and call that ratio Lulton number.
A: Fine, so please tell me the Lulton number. 1.06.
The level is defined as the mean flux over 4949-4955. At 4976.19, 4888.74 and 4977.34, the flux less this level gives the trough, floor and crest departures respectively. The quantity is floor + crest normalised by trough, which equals 2.6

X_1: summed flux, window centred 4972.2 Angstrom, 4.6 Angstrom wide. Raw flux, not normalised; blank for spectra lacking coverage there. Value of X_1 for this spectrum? 63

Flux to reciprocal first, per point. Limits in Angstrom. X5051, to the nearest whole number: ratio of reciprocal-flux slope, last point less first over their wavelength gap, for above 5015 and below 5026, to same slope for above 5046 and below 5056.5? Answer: -17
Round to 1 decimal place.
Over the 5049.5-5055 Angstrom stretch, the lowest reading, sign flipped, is -17.0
